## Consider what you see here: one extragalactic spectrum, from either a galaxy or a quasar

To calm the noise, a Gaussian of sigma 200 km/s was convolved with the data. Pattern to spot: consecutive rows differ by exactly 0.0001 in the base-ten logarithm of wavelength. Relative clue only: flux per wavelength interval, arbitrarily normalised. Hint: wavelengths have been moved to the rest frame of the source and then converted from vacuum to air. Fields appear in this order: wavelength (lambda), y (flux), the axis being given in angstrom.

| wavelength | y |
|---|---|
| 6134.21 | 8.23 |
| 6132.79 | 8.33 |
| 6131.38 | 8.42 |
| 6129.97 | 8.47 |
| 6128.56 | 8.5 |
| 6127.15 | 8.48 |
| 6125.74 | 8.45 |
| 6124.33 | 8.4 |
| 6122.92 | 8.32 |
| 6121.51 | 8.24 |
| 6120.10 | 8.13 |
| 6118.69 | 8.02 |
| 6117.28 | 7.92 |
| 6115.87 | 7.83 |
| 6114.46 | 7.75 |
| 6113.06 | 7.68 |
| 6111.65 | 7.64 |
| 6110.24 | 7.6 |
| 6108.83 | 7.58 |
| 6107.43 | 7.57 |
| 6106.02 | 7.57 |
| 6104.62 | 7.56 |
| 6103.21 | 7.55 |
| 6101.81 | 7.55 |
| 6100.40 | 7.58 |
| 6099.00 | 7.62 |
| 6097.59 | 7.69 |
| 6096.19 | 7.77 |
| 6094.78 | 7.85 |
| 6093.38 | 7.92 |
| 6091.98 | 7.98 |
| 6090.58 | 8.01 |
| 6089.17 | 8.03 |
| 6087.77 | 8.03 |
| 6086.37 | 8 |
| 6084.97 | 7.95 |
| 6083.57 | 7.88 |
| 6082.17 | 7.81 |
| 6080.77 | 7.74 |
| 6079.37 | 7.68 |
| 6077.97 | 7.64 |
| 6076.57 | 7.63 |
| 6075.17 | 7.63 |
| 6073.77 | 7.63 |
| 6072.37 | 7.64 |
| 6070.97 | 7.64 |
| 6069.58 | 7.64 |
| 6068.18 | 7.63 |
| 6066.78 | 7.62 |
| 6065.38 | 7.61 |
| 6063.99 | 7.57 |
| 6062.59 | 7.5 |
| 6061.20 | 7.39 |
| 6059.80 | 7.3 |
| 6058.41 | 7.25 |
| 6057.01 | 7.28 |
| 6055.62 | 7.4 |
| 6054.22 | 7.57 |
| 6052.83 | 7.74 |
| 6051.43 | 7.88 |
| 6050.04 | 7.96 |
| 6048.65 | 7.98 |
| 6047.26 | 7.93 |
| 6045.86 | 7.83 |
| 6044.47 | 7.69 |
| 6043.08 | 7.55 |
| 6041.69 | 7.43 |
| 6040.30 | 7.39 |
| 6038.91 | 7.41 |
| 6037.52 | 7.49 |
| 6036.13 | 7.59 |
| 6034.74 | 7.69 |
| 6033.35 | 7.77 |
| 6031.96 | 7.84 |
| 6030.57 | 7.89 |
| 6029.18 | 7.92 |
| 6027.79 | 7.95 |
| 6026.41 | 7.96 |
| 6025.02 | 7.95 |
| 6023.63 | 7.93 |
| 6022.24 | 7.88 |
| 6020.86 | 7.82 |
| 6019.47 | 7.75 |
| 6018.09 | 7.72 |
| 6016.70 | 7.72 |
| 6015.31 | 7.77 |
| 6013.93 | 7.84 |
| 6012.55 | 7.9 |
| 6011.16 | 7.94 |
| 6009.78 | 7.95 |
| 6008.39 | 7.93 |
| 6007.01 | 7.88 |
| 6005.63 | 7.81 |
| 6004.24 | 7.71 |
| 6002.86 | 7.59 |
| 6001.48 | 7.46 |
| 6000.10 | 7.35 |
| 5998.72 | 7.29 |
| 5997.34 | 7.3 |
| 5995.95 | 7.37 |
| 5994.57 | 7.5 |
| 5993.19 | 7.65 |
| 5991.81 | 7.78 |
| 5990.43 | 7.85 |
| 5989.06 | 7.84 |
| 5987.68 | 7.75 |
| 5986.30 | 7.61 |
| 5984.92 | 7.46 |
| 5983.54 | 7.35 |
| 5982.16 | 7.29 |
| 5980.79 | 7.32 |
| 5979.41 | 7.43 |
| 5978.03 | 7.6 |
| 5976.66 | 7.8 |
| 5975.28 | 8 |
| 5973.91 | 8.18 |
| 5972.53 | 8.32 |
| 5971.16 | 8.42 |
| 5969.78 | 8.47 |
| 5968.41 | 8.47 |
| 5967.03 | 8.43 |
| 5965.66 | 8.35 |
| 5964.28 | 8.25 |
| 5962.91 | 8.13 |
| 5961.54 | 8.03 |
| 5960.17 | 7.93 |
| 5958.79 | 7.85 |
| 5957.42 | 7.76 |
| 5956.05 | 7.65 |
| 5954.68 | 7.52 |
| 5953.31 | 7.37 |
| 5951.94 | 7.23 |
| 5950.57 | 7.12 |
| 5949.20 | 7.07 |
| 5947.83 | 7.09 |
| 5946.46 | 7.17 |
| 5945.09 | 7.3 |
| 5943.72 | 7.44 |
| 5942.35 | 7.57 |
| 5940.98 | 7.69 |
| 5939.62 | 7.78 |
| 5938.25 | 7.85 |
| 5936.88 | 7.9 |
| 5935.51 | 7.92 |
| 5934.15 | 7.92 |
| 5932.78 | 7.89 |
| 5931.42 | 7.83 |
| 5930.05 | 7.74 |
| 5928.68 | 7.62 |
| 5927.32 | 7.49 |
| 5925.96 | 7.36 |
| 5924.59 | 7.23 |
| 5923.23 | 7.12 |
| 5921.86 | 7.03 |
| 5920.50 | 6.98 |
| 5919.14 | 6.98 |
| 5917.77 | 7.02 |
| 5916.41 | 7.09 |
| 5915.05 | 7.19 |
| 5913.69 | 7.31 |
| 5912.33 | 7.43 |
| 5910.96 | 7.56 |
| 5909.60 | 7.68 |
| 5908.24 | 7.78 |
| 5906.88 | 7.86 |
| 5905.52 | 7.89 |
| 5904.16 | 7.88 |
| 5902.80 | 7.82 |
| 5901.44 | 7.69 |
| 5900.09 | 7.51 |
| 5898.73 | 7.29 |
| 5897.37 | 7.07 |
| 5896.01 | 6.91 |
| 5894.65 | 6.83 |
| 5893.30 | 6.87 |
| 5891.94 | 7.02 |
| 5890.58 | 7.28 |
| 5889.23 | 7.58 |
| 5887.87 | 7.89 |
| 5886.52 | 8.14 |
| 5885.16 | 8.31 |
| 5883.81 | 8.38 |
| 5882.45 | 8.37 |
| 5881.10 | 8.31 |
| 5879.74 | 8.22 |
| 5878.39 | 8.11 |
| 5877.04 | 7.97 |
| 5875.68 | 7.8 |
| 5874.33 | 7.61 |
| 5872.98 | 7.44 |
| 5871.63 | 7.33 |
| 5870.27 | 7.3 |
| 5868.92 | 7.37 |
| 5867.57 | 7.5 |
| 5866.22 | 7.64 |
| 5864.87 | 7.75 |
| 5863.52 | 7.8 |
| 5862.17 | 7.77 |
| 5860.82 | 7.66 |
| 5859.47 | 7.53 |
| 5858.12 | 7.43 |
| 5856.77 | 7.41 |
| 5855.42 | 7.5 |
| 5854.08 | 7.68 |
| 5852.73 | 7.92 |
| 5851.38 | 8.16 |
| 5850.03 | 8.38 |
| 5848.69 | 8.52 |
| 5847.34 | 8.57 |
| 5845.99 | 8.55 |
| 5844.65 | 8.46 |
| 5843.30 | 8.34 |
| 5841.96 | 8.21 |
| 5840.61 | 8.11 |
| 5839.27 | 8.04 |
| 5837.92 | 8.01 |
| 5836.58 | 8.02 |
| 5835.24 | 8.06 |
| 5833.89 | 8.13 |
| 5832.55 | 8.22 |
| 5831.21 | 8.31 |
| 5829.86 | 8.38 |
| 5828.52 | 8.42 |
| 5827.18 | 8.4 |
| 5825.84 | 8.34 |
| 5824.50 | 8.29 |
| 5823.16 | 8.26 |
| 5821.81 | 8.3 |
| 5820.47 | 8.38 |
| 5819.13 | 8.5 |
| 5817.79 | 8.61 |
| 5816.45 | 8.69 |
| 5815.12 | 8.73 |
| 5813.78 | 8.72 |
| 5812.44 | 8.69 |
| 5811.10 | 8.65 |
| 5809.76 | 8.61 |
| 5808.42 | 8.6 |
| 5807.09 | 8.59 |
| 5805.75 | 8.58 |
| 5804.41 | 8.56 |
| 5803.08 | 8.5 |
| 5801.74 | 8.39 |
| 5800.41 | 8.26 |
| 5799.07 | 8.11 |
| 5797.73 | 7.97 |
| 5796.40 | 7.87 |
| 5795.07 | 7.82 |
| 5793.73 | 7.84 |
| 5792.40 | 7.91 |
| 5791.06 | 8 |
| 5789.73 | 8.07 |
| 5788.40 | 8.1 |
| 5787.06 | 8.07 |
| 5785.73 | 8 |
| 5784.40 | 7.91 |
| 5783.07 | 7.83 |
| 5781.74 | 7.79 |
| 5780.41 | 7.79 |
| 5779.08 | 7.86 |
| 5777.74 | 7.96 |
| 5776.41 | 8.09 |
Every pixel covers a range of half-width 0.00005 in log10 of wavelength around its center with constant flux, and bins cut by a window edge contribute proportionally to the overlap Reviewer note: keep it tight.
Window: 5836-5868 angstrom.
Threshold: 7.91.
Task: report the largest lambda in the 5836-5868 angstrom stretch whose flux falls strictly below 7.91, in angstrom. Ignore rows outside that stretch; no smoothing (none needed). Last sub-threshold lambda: 5867.57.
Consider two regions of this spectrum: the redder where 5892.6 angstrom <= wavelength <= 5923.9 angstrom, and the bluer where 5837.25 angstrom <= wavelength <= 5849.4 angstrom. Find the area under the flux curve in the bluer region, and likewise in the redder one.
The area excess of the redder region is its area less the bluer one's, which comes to 129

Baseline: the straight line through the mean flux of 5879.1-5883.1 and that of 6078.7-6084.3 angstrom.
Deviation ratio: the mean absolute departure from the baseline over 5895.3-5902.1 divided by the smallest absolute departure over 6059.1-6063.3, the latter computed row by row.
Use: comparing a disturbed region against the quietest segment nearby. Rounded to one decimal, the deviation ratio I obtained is 2.9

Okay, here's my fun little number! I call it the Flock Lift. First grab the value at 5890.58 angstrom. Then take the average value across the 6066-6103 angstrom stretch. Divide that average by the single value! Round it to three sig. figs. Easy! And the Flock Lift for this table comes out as 1.07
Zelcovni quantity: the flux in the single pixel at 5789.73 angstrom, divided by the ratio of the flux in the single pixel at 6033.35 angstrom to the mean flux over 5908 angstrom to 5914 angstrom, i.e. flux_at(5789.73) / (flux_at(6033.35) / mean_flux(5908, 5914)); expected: 7.8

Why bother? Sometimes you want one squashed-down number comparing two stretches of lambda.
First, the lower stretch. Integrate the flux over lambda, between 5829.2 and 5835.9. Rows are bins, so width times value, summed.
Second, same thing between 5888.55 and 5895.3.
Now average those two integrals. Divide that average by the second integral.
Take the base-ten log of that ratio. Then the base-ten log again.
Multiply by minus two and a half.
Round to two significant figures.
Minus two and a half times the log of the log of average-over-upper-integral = 3.8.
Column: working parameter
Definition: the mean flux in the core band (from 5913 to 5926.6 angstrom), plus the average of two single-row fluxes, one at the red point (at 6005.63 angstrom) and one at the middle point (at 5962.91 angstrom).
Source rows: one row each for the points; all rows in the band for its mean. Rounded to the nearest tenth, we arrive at 15.1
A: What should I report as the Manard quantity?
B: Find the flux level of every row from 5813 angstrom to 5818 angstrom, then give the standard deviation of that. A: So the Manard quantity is 0.05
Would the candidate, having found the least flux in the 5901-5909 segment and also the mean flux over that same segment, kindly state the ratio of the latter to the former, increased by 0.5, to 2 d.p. 1.52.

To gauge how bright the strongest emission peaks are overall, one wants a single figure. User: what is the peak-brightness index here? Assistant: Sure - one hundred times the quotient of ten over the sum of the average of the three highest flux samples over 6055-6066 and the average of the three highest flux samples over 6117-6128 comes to 62.5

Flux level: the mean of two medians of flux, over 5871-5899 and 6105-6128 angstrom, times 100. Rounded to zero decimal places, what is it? 774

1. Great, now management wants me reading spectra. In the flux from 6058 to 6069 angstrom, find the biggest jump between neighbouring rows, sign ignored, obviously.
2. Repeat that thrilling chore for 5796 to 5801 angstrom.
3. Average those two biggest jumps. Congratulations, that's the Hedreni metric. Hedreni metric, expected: 0.13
